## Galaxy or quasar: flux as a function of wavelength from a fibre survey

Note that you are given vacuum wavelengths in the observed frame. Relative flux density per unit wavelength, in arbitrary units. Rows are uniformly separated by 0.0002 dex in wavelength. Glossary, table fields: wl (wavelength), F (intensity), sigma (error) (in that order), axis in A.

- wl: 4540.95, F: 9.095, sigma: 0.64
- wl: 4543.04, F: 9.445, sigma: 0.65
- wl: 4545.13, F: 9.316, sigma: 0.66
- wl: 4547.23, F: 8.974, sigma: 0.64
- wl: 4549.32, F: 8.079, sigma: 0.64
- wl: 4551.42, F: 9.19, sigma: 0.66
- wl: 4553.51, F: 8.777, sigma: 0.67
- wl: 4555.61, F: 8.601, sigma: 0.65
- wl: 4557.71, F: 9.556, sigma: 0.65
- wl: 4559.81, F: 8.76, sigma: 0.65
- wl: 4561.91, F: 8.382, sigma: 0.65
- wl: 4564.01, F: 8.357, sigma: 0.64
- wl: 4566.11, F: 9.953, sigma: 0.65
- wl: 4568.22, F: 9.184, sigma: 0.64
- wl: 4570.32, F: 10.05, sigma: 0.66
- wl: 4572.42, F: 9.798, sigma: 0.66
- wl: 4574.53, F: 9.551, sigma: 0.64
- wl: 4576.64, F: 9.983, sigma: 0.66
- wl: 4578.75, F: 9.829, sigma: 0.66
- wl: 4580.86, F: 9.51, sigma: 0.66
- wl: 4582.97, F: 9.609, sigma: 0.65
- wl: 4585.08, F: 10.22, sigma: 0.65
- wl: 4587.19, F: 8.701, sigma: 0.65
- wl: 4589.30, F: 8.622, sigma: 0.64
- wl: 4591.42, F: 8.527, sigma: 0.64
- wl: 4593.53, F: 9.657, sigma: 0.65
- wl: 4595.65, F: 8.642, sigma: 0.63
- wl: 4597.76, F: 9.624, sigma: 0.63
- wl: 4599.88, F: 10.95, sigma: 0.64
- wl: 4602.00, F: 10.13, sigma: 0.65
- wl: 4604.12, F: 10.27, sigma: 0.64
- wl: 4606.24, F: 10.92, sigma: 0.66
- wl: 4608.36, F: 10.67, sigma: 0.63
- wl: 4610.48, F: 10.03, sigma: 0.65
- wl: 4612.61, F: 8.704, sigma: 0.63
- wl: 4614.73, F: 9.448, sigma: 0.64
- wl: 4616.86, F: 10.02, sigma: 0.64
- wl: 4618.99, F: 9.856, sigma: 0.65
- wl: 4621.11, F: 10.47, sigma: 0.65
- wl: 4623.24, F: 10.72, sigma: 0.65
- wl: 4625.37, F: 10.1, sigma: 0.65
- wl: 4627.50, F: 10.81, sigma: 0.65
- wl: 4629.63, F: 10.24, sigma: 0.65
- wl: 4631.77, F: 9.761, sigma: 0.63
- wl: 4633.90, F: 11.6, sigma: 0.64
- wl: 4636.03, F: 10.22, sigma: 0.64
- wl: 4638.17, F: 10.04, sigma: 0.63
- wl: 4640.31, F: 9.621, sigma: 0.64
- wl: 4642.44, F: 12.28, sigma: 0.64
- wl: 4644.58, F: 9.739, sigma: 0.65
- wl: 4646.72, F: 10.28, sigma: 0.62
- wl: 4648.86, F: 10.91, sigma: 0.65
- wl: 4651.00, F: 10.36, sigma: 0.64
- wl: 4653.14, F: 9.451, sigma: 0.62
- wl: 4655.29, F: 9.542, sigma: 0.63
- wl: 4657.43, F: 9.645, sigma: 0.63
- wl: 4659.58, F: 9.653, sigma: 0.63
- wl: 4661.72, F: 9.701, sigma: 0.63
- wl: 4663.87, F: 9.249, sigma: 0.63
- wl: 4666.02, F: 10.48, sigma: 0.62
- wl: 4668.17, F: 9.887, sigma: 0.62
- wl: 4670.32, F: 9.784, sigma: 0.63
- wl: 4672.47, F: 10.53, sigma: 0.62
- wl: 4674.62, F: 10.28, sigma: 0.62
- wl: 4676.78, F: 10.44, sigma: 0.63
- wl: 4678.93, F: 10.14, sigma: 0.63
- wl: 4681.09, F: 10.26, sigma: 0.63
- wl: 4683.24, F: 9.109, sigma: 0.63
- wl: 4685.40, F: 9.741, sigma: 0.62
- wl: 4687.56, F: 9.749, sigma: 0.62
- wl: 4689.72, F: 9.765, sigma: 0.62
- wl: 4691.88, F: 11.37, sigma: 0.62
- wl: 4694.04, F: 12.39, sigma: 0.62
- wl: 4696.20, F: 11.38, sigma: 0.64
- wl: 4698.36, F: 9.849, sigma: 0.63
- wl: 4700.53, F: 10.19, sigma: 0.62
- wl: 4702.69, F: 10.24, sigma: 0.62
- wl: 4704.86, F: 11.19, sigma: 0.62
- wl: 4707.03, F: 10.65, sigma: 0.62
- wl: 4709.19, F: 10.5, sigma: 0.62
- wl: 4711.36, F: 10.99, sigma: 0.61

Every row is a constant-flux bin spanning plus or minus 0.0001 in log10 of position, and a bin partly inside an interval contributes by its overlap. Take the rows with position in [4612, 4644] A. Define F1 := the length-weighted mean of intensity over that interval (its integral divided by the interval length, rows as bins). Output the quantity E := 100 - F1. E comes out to 89.7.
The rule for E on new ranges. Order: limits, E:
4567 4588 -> 90.3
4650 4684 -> 90.1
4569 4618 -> 90.3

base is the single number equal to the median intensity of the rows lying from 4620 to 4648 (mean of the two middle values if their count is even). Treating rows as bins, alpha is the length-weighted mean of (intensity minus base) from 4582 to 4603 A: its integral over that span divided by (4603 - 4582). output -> -0.8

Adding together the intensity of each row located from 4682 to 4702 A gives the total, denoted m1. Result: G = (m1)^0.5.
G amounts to 9.67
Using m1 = 94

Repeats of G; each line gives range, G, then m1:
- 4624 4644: 9.73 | 95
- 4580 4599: 9.12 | 83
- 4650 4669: 9.38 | 88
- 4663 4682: 9.54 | 91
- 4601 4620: 9.49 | 90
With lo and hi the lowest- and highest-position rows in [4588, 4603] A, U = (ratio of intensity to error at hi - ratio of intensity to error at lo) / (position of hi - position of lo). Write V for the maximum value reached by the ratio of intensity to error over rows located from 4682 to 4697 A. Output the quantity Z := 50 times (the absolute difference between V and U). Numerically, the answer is 991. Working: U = 0.17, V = 20.0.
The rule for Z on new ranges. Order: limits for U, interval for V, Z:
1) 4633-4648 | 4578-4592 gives 792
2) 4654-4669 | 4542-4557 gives 723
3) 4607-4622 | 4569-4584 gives 765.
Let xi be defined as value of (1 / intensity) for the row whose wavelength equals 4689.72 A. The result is 0.102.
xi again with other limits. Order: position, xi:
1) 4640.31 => 0.104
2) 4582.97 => 0.104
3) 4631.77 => 0.102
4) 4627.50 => 0.093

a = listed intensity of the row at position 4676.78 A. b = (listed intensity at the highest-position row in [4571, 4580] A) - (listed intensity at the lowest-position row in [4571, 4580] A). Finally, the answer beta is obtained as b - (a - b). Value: -10.4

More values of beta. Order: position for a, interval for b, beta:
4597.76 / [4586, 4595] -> -7.7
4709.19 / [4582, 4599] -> -10.5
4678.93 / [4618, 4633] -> -10.3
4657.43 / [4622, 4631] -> -10.6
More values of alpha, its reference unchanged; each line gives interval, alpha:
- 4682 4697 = 0.2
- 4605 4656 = 0.0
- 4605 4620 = -0.3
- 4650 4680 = -0.3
